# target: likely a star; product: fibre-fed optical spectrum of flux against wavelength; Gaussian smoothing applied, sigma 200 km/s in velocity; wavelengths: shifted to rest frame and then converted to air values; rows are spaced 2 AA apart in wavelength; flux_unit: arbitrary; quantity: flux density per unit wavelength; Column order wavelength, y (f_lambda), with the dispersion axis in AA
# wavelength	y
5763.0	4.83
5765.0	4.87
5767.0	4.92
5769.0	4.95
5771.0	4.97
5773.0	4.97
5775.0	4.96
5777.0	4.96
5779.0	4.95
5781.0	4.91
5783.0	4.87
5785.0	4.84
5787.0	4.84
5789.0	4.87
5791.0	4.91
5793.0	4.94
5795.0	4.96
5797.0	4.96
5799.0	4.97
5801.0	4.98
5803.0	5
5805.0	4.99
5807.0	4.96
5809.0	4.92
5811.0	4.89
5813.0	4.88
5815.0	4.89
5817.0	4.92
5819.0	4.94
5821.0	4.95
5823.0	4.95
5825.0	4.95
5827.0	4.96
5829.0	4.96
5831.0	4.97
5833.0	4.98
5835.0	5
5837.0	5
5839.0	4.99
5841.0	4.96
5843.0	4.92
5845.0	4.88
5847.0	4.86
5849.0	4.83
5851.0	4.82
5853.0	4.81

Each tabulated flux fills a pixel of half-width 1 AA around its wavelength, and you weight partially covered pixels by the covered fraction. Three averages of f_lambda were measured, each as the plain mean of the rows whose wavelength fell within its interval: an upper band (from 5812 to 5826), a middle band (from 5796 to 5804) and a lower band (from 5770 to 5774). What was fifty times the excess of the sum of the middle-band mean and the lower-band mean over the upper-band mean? 251.1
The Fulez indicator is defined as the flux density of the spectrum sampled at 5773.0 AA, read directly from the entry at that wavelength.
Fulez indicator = 4.97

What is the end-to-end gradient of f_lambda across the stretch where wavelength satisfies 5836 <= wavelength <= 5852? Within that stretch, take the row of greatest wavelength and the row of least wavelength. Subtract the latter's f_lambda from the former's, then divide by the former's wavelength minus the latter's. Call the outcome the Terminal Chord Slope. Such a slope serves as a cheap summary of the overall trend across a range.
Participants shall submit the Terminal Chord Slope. -0.013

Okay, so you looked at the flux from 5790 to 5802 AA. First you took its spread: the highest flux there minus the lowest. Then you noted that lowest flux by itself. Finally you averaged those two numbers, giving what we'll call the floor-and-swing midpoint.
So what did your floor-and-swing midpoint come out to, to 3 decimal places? 2.490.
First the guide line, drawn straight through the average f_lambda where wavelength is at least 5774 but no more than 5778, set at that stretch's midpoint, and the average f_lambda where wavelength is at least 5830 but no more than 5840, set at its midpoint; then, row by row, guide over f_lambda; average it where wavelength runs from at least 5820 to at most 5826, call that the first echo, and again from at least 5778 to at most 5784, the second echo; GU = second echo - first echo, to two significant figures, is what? 0.0042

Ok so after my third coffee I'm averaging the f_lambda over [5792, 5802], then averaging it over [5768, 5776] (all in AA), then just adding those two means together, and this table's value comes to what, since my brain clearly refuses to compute 9.92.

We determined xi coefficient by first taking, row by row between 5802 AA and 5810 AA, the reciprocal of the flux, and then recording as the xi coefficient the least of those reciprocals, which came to 0.200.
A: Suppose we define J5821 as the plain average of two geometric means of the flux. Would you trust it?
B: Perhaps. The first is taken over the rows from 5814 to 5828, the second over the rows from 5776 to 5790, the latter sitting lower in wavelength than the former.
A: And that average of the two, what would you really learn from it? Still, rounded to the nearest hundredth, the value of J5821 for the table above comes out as 4.91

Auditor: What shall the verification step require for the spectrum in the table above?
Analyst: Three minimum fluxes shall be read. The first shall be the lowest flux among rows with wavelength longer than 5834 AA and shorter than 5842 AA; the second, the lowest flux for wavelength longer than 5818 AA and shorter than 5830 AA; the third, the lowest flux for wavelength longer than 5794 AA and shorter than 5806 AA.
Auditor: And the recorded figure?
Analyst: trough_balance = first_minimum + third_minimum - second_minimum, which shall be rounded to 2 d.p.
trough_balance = 4.98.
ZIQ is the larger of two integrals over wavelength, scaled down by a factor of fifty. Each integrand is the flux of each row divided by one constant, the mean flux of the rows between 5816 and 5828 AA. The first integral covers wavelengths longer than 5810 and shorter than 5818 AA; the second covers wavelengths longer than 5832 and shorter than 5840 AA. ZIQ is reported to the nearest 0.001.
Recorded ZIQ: 0.162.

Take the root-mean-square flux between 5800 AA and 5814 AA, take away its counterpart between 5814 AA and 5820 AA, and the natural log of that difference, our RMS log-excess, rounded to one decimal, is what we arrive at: -3.5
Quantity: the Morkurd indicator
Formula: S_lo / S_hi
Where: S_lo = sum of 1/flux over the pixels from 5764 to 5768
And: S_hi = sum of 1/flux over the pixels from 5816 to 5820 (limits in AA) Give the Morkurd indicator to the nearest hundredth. 1.01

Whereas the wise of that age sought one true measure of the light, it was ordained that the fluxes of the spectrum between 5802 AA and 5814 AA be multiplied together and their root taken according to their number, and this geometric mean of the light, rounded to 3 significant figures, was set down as 4.94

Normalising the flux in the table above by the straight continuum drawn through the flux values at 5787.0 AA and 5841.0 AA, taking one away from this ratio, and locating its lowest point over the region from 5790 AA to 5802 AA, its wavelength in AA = 5791.0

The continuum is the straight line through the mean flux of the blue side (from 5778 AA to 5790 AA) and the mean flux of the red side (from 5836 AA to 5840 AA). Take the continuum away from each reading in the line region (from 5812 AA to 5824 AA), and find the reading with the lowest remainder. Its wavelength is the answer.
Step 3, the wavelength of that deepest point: 5813.0 AA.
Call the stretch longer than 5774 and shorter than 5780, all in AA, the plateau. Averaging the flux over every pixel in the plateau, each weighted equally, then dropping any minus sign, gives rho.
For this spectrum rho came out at 4.96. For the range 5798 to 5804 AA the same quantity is 4.98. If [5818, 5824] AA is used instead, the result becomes 4.95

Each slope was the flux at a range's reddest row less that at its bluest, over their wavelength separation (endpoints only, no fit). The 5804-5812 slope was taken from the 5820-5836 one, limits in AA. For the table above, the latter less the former 0.020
